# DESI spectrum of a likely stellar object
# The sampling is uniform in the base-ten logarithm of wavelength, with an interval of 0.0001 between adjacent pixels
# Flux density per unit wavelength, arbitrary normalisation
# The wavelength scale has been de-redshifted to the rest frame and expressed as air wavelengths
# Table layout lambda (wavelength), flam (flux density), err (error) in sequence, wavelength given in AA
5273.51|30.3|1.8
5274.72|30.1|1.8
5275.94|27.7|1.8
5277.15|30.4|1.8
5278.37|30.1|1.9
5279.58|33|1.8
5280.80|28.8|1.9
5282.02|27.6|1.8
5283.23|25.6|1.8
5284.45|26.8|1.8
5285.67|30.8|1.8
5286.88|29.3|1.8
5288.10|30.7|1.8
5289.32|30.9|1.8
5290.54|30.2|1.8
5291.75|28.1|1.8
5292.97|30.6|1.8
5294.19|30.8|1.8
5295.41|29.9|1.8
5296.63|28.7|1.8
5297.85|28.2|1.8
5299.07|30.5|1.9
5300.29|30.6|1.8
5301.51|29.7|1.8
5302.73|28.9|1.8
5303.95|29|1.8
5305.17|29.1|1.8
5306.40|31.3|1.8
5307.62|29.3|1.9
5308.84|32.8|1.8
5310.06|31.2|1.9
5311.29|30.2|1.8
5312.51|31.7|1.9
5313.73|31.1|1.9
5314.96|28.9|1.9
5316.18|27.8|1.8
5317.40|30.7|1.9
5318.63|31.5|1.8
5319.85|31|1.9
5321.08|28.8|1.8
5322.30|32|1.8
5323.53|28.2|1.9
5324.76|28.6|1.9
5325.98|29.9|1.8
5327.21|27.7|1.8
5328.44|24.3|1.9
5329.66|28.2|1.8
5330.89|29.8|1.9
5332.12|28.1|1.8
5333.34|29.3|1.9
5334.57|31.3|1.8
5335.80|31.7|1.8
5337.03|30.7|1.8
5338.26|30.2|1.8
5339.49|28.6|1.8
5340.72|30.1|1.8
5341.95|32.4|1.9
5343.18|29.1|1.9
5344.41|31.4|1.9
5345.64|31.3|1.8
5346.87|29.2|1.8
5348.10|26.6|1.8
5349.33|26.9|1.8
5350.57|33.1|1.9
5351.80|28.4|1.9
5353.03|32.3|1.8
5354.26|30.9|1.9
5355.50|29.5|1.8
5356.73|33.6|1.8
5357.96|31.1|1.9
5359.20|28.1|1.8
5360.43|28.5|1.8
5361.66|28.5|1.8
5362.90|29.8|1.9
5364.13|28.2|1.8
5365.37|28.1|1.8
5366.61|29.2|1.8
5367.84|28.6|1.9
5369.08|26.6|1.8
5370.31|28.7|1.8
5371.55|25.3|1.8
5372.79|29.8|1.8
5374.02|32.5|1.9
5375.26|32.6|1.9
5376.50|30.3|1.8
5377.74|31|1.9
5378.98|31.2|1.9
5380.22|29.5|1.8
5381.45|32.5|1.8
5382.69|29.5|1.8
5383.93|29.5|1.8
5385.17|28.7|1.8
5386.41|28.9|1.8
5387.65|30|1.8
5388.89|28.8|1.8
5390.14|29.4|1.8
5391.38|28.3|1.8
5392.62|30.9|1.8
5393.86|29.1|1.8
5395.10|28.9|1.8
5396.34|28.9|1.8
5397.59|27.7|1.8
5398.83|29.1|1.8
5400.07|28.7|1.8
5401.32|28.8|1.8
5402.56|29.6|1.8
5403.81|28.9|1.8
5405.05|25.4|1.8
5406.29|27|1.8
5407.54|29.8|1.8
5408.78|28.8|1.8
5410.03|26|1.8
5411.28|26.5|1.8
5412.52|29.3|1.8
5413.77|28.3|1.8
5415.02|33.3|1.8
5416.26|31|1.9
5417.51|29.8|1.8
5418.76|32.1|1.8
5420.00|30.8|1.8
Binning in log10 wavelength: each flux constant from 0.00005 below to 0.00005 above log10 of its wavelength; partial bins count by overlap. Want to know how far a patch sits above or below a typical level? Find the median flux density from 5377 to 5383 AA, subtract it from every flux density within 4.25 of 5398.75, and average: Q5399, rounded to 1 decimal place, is -2.2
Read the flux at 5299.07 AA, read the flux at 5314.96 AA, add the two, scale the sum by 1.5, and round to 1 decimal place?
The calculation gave 89.1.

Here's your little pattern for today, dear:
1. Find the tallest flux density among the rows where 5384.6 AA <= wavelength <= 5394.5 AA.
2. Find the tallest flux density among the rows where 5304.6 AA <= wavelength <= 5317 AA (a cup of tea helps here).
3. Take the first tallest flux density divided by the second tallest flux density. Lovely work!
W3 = 0.94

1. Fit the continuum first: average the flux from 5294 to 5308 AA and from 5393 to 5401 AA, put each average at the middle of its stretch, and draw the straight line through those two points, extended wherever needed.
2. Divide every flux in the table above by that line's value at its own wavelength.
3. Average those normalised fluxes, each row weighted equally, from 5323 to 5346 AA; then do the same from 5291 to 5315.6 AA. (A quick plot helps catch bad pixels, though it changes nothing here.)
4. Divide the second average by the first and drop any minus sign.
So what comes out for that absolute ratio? 1.01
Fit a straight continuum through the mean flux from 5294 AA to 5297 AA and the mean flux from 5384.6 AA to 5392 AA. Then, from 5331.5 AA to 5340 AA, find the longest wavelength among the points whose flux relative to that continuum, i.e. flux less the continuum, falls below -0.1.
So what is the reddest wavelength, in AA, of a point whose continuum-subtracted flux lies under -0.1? 5339.49 AA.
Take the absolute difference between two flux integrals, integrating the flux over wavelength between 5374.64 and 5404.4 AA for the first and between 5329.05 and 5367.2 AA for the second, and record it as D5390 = 256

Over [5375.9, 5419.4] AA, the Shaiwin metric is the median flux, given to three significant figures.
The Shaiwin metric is 29.1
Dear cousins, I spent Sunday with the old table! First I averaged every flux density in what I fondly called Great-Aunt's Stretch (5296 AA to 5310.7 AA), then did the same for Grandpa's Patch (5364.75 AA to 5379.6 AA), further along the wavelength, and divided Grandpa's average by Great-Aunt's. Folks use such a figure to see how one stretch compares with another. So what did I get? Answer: 0.98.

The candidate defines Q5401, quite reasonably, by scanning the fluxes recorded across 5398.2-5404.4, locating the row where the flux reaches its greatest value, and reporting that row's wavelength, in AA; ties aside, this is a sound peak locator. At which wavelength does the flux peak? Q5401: 5402.56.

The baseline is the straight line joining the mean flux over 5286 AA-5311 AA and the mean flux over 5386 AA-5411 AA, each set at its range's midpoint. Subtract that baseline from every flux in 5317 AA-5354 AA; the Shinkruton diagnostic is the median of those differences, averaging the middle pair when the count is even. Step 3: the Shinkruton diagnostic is 0.3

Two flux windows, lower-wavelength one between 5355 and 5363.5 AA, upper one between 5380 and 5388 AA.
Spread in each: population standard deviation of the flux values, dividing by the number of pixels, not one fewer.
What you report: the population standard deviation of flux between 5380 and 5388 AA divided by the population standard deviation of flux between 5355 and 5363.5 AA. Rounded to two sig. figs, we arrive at 0.65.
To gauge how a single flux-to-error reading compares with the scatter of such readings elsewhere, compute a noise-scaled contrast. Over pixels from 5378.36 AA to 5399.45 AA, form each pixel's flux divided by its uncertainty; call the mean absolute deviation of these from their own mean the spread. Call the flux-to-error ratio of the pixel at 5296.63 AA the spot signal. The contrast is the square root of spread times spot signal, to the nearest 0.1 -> 2.5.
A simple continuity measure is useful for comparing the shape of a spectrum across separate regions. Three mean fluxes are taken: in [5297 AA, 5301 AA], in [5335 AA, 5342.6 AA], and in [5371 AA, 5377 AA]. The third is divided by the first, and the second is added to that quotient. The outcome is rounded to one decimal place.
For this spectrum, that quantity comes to 31.6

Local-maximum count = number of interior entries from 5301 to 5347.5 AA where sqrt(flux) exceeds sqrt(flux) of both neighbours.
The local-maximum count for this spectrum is 10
